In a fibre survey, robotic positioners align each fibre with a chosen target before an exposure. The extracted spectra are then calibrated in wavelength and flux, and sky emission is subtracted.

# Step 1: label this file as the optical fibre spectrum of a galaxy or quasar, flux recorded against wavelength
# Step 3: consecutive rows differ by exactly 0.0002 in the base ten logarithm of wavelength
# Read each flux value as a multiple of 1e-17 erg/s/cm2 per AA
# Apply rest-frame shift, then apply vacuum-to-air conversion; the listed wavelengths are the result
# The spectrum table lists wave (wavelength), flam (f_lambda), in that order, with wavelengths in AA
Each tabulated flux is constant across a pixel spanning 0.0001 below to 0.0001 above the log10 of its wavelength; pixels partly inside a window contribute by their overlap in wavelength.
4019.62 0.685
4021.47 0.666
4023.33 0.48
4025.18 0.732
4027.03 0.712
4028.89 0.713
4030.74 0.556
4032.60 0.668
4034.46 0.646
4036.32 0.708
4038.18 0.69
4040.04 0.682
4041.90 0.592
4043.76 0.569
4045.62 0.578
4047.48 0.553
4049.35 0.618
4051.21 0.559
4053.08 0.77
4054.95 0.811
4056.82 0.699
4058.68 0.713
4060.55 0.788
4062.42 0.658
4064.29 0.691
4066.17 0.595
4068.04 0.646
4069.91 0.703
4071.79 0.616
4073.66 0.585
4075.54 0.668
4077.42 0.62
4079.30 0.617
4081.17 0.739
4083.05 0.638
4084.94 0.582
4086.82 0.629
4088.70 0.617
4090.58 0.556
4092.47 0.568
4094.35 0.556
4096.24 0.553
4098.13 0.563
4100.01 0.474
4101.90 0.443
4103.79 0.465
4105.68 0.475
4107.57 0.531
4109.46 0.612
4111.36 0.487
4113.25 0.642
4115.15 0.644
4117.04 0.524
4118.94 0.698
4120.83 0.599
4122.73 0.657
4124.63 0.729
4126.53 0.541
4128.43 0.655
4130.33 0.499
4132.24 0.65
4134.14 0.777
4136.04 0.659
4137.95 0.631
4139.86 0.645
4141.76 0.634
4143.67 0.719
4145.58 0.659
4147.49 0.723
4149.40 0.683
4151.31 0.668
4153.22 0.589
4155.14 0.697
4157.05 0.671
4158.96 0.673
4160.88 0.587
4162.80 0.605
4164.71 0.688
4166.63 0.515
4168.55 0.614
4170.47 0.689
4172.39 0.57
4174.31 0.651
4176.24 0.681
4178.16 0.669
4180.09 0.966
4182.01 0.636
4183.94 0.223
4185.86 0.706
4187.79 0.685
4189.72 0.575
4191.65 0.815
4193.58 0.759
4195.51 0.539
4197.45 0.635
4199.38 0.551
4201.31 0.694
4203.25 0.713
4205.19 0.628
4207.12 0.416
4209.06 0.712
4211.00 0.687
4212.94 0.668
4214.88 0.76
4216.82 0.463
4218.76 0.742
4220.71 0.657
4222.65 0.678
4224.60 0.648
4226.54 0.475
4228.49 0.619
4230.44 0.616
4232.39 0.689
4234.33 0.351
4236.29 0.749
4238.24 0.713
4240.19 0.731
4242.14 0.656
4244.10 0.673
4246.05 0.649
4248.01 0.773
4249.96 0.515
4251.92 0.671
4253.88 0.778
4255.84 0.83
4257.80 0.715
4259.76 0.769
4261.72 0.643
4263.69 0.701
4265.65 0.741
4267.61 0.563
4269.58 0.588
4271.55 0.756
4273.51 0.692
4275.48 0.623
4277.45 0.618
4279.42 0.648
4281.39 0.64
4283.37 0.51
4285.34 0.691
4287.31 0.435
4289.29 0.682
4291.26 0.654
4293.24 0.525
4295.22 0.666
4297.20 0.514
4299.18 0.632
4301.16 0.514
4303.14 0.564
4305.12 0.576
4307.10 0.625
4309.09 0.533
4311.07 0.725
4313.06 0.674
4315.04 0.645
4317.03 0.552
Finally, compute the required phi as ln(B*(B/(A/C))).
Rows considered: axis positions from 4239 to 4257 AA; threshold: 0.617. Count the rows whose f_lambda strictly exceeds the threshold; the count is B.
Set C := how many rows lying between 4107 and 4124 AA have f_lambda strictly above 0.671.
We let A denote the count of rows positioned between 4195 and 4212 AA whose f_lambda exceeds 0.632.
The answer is 2.55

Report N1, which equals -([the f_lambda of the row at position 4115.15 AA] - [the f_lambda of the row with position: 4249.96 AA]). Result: -0.13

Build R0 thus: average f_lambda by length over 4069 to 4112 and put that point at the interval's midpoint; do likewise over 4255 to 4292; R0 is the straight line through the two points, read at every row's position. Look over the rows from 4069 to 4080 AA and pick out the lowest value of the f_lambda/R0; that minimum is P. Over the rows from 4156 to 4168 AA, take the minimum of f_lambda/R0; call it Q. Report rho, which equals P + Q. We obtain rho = 1.87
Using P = 1.02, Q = 0.84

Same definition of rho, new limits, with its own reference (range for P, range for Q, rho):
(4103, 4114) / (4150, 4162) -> 1.76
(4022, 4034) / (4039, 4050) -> 1.86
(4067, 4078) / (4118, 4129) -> 1.94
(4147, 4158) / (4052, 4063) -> 2.13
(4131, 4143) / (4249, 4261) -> 1.85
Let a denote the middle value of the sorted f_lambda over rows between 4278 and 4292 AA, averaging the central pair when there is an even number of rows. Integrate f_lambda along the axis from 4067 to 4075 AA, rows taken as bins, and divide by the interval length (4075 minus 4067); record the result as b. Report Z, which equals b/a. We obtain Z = 0.99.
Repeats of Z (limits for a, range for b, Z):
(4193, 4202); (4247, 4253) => 1.03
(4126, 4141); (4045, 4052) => 0.89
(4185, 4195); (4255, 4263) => 1.04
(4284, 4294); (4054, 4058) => 1.15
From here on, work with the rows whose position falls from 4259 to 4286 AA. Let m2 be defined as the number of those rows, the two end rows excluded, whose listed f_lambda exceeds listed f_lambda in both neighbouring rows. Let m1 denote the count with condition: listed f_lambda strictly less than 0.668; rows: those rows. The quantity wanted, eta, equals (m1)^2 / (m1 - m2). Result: 12.8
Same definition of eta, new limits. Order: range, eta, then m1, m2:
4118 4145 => 16.7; 10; 4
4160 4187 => 16.0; 8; 4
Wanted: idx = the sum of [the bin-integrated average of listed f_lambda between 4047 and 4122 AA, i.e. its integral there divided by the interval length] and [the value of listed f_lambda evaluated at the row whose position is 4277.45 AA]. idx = 1.231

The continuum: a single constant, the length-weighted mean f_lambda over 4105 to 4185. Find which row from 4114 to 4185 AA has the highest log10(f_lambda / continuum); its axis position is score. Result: 4180.09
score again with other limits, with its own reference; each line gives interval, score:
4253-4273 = 4255.84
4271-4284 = 4271.55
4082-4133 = 4124.63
